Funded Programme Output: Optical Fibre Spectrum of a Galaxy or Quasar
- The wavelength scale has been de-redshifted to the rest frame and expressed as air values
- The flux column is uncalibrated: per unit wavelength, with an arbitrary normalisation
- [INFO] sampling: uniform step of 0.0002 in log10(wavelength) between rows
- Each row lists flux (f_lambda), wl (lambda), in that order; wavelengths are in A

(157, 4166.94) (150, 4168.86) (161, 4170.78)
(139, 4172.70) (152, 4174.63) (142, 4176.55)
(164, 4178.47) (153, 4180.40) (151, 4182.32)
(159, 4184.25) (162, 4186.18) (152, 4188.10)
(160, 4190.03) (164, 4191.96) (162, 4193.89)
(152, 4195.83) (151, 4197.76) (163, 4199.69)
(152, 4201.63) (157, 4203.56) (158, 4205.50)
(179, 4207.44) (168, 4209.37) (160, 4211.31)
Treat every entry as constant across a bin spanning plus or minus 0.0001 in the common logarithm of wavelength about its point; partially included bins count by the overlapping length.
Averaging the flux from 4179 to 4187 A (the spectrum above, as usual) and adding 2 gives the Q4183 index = 158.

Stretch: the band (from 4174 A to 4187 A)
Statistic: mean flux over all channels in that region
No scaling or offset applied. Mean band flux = 154.7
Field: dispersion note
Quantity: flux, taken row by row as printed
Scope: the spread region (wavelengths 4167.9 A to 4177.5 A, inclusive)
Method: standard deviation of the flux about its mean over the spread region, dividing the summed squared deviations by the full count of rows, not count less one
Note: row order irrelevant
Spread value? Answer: 7.8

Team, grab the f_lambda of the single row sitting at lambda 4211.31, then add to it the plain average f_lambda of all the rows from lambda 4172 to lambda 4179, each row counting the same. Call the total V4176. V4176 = 309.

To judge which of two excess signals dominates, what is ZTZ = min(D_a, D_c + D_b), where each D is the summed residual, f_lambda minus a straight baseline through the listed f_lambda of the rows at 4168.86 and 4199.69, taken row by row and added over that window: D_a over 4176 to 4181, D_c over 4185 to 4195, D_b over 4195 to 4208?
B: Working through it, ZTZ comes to -29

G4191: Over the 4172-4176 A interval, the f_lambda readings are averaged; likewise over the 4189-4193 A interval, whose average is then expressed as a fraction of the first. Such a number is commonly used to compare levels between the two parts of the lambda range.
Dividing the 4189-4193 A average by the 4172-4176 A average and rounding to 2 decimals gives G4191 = 1.11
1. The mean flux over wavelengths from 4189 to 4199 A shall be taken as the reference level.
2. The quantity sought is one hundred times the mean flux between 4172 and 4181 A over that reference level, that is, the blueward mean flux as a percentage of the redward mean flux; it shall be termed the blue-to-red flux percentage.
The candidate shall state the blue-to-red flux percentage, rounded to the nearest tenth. 95.1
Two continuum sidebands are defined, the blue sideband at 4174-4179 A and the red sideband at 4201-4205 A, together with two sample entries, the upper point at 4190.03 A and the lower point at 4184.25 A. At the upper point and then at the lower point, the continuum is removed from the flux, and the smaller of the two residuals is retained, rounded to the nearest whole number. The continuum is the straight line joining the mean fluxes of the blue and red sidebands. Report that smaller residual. 6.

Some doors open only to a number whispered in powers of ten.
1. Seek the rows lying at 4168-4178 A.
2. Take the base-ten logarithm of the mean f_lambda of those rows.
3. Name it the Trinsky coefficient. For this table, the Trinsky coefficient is 2.17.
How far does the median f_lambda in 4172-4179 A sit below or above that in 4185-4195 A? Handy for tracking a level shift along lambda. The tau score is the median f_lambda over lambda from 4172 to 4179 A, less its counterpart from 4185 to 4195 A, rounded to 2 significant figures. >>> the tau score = -15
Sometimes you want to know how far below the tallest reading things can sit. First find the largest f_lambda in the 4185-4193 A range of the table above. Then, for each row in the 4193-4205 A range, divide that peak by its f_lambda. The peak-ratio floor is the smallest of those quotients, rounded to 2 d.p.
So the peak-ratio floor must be 1.01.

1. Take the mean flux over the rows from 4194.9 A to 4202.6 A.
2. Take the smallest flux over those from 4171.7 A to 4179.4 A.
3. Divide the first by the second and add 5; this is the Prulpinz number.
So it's 6.11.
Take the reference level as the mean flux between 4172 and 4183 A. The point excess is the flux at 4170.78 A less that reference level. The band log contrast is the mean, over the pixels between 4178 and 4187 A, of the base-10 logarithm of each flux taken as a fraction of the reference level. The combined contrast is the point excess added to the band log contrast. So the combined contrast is 11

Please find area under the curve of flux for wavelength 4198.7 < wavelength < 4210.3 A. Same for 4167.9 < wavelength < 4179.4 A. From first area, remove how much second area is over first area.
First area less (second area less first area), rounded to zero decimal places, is 2038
